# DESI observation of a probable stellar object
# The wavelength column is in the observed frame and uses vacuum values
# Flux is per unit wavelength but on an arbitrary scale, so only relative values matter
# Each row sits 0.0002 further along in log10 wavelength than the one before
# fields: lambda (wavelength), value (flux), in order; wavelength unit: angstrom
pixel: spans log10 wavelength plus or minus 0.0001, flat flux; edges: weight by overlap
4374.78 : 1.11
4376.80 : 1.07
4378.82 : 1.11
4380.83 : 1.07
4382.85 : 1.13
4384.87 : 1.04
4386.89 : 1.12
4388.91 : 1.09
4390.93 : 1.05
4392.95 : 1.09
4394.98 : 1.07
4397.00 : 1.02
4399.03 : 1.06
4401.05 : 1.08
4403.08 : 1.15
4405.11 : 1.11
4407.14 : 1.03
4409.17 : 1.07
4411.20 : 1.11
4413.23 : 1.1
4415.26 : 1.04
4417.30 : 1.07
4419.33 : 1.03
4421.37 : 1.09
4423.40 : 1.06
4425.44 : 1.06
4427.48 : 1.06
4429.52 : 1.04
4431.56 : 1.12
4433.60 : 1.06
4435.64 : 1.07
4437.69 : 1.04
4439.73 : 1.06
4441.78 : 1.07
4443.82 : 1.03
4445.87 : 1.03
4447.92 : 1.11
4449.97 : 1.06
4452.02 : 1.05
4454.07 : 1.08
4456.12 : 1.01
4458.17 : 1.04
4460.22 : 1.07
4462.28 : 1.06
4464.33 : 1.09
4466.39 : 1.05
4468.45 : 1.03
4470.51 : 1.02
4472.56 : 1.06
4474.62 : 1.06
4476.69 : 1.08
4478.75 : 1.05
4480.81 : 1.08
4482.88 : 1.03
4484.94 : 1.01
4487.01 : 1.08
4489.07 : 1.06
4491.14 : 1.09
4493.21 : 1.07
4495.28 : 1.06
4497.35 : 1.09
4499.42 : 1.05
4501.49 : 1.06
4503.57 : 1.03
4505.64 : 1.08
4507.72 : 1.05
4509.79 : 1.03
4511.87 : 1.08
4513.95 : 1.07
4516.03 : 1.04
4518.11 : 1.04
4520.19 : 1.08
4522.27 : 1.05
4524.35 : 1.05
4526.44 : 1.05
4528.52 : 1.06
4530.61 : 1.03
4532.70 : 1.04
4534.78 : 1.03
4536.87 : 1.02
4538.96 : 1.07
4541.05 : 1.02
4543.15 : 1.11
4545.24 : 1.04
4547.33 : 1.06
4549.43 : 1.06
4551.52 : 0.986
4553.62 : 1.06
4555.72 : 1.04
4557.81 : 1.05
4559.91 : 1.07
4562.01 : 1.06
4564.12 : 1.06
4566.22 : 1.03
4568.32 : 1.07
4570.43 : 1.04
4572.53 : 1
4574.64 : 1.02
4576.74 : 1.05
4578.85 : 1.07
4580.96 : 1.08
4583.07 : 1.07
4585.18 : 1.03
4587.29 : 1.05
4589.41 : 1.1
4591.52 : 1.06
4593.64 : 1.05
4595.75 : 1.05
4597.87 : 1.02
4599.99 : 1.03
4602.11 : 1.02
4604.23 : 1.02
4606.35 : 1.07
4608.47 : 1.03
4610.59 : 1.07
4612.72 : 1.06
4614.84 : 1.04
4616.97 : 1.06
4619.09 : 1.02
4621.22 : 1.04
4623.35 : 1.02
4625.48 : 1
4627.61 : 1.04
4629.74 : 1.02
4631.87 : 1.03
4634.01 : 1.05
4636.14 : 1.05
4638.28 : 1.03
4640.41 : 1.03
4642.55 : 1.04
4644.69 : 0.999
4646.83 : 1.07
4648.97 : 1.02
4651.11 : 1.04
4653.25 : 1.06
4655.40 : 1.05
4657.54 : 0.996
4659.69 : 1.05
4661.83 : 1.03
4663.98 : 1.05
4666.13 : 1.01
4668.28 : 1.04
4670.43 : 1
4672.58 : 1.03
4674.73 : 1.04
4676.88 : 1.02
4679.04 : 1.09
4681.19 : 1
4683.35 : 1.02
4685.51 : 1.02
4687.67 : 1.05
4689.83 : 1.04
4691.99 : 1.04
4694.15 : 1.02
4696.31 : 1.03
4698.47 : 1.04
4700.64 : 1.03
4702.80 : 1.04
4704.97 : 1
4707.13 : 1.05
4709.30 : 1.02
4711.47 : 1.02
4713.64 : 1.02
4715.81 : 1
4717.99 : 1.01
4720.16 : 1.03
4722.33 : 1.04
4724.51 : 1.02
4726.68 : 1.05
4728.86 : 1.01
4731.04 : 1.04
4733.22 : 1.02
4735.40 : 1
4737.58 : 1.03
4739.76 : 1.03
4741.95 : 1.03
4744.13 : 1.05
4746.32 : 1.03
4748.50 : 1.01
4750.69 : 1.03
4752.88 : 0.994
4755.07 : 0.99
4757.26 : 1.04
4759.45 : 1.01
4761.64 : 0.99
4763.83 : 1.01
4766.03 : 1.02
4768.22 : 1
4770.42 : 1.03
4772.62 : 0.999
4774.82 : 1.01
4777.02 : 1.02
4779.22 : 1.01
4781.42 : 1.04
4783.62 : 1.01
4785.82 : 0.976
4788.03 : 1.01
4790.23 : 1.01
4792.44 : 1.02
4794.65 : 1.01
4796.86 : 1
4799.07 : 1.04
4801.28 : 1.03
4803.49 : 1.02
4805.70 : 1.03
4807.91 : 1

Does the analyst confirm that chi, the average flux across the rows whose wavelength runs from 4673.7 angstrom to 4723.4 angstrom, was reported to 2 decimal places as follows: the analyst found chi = 1.03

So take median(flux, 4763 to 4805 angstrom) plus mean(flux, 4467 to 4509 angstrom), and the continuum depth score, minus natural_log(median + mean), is -0.726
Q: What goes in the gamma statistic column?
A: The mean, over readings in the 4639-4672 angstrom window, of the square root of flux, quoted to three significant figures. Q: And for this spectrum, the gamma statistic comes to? 1.02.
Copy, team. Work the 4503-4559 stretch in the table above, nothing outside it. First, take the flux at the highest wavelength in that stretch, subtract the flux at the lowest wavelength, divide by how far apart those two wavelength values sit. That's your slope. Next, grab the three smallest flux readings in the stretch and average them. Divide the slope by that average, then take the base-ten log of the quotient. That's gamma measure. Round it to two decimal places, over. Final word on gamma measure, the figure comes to -3.44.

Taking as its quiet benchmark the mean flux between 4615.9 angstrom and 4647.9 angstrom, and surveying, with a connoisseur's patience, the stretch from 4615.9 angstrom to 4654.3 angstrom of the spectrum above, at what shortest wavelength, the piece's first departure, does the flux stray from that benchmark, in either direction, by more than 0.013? 4616.97 angstrom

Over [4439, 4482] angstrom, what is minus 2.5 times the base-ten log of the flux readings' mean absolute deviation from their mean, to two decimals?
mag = 4.30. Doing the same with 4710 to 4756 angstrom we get 4.66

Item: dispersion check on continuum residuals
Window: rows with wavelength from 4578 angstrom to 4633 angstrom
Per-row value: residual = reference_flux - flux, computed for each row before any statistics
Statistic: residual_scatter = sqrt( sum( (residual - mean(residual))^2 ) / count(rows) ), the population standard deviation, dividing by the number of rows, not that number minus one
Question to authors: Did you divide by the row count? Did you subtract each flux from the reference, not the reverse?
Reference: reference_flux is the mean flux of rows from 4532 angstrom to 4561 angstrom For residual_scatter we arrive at 0.023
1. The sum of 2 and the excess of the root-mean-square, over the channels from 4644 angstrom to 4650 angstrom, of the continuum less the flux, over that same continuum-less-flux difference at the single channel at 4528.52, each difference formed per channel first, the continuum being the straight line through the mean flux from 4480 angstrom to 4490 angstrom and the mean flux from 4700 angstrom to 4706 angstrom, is 2.04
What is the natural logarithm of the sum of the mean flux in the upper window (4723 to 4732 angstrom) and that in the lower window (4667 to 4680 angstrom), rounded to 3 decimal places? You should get 0.726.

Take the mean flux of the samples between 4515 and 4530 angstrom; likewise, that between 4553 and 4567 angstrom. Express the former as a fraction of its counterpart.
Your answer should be 1.00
